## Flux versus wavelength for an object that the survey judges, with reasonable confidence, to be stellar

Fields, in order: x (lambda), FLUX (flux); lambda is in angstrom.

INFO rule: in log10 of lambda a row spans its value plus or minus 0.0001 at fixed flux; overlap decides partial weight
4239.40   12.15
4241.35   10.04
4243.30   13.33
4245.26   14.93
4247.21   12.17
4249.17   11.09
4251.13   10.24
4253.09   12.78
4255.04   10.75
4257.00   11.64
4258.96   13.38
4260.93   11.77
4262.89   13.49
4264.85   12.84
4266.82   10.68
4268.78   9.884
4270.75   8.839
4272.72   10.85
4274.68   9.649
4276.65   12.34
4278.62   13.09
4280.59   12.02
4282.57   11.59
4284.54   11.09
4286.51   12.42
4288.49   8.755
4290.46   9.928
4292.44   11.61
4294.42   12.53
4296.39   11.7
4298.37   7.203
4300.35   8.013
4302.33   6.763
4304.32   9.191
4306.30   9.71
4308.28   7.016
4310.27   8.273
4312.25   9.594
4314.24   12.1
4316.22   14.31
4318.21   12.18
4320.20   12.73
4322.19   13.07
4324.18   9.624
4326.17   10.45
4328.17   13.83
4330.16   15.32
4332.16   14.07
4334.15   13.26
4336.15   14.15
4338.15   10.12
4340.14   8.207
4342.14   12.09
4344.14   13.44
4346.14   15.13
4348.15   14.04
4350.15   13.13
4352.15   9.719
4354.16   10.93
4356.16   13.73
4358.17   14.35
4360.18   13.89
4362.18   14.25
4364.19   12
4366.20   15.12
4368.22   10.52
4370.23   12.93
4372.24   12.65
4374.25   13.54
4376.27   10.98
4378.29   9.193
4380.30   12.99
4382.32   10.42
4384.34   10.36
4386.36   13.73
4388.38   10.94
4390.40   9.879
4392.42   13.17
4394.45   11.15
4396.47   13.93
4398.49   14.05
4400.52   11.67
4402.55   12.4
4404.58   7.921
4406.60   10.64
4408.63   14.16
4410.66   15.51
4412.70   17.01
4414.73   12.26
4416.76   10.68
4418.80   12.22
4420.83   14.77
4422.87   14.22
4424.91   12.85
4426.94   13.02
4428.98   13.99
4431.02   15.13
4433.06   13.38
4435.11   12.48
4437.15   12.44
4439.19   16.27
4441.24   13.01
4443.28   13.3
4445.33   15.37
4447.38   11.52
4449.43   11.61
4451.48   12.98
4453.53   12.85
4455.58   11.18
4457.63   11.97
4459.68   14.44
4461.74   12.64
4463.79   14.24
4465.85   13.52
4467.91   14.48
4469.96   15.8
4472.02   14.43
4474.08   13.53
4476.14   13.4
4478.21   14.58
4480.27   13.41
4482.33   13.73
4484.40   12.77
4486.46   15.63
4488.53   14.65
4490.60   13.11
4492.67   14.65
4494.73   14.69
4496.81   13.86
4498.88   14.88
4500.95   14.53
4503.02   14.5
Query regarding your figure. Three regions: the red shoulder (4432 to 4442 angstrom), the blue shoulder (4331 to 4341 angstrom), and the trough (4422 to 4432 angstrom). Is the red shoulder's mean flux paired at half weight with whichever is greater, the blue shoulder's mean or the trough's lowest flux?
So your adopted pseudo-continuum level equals 13.2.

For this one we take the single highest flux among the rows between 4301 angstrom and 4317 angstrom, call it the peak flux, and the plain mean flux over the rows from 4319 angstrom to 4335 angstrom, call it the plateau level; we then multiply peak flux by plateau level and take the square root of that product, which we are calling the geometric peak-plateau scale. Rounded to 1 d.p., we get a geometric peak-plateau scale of 13.5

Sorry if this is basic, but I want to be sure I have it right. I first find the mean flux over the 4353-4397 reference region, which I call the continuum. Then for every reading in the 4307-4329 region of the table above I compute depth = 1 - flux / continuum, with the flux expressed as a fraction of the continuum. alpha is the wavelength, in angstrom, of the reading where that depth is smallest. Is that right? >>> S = 4316.22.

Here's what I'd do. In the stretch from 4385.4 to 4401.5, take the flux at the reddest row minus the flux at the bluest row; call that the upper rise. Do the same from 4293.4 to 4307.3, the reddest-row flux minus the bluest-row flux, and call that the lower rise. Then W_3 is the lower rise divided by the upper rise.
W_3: 1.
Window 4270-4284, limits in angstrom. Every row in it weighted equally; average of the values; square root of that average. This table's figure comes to 3.35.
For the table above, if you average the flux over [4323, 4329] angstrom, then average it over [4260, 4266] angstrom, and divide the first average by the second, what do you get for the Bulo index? 0.89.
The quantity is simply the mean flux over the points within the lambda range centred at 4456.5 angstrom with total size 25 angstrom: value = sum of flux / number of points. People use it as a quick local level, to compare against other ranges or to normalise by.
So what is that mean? 13.1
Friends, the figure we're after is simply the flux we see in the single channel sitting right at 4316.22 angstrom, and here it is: 14.31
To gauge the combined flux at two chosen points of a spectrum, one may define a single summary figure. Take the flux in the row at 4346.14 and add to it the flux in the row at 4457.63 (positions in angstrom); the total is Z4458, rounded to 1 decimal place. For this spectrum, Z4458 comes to 27.1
